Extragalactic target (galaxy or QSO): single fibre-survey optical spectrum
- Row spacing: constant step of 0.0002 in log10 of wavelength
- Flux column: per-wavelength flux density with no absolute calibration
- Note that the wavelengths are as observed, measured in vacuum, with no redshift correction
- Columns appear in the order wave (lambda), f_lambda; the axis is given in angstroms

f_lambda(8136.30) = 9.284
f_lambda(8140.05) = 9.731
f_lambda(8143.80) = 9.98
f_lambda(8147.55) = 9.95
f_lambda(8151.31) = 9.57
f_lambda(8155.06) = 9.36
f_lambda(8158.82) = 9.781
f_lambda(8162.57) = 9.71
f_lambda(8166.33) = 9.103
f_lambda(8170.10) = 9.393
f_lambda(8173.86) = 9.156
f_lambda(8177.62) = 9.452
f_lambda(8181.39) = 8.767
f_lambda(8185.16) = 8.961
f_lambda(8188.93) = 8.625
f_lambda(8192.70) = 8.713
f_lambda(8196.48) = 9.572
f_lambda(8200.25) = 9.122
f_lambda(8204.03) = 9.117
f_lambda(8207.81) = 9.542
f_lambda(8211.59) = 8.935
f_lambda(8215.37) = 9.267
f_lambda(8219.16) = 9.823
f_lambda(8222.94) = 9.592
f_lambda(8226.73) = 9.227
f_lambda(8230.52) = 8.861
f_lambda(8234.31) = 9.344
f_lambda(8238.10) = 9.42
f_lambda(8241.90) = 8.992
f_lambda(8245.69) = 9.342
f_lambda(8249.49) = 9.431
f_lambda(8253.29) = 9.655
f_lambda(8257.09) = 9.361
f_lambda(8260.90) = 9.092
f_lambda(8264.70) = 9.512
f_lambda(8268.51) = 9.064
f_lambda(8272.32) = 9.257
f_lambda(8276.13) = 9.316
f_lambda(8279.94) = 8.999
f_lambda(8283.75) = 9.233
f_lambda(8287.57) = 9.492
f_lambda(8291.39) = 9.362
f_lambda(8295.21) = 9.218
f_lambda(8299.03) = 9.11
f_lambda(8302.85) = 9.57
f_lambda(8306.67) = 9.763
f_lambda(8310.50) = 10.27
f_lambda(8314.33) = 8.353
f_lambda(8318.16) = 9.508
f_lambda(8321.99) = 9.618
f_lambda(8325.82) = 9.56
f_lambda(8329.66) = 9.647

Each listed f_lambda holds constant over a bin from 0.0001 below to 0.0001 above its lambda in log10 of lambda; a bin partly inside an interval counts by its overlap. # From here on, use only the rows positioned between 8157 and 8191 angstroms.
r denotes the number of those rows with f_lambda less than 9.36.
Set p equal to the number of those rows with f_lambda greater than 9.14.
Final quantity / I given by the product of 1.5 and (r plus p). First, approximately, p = 5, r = 5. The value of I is 15.0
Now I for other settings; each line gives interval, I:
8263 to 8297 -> 19.5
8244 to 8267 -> 10.5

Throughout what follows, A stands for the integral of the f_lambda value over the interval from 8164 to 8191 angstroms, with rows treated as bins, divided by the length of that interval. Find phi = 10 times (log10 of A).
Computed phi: 9.58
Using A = 9.07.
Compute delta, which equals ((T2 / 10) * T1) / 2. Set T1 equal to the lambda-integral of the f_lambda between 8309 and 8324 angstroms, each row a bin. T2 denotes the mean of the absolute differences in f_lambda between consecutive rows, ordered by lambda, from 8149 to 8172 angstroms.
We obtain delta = 2.3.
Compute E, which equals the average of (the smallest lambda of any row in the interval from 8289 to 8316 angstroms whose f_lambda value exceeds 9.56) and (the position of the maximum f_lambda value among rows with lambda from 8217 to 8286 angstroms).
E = 8261.0 angstroms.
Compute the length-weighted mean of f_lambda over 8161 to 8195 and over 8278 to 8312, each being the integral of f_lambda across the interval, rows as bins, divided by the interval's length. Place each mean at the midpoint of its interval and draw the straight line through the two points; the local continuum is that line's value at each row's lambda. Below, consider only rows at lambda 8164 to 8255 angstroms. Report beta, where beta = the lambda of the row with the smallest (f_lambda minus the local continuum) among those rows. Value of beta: 8188.93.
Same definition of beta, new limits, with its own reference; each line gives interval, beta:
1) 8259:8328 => 8314.33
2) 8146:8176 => 8166.33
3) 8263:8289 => 8279.94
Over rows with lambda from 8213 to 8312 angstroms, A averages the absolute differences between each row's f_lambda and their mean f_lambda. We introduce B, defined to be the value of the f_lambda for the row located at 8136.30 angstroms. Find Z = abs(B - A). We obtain 9.07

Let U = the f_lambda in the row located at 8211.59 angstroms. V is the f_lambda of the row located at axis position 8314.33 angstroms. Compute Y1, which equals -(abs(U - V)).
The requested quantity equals -0.6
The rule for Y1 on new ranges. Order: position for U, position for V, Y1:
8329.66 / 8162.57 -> -0.1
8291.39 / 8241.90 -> -0.4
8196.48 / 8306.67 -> -0.2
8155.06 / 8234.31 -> 0.0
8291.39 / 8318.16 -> -0.1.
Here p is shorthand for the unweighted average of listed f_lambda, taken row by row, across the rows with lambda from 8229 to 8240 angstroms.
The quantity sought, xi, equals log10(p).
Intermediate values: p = 9.21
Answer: 0.964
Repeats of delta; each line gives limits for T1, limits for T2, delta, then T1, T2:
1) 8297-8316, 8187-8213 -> 3.6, 179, 0.41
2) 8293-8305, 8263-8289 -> 1.4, 112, 0.25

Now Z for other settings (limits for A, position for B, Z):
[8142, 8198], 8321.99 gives 9.26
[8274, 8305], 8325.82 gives 9.41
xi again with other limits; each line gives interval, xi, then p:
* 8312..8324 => 0.962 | 9.16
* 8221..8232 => 0.965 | 9.23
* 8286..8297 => 0.971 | 9.36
